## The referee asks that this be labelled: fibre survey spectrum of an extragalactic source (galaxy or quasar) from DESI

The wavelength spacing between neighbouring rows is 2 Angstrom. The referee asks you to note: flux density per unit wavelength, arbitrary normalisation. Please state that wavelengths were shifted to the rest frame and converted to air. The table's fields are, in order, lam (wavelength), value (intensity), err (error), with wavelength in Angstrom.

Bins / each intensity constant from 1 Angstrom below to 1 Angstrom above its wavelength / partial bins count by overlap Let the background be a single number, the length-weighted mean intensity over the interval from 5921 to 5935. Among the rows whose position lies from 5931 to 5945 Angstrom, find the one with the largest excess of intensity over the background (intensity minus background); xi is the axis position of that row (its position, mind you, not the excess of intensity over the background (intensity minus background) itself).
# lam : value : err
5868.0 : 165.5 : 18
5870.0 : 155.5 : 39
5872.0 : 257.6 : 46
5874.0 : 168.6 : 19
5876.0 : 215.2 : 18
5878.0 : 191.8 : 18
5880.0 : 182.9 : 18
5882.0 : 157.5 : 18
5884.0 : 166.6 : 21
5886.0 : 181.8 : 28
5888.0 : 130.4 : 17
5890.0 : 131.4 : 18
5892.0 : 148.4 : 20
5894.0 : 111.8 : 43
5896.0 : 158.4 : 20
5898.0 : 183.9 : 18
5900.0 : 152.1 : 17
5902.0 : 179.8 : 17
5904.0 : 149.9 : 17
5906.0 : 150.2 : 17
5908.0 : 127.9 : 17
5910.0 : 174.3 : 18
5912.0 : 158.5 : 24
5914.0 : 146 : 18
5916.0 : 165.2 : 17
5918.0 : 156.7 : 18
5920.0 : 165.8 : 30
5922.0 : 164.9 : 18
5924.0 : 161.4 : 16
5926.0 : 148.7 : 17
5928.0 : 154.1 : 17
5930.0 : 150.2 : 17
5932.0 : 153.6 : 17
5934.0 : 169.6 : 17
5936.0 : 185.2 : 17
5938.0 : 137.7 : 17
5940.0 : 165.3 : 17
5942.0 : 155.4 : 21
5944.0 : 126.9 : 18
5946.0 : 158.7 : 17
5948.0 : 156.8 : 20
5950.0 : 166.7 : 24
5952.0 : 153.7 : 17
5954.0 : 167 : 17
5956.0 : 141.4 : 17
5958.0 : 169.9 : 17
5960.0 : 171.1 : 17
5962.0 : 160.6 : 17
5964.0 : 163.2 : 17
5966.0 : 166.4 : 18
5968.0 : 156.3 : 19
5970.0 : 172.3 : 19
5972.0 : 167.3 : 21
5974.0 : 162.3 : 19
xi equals 5936.0 Angstrom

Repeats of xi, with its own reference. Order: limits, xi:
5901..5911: 5902.0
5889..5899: 5898.0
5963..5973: 5970.0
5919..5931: 5920.0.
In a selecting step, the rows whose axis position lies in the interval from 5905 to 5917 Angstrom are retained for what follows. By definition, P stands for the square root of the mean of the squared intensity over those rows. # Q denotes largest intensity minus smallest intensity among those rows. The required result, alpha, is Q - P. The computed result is -108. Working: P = 154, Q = 46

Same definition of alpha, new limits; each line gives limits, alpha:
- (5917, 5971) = -101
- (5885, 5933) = -83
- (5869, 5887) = -87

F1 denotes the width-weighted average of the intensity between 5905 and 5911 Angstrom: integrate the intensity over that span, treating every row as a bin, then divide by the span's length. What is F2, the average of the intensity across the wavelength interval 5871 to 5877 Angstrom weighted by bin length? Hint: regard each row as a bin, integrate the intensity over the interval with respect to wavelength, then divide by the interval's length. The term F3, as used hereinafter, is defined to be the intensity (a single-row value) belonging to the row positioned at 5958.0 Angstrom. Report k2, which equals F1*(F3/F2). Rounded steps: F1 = 151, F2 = 214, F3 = 169.9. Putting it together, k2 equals 120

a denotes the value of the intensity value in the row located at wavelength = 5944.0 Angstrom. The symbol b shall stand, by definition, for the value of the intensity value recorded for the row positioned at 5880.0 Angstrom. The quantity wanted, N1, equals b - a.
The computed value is 56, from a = 126.9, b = 182.9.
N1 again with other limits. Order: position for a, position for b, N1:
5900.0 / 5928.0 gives 2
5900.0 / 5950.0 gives 15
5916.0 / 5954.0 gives 2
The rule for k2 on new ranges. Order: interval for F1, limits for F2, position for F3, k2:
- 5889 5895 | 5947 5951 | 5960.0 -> 138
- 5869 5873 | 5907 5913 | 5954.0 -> 225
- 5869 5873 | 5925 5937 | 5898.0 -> 237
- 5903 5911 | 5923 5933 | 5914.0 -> 143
